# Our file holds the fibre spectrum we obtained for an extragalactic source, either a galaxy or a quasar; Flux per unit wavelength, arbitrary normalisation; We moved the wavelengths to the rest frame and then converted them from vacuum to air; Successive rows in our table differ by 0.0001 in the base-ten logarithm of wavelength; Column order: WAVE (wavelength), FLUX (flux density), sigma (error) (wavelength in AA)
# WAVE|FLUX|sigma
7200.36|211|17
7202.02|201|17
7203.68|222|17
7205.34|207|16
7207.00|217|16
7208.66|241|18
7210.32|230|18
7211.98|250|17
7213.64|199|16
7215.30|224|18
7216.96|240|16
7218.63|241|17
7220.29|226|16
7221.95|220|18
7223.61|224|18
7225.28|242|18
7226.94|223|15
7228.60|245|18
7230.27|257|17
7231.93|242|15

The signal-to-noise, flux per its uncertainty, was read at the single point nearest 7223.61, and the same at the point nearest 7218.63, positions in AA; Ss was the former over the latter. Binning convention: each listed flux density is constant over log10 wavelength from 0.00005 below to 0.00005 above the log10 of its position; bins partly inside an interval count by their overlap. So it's 0.88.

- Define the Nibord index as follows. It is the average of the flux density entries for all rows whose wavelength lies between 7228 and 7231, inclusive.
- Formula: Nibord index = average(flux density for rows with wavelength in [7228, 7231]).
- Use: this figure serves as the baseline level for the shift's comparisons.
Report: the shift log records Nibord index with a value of 251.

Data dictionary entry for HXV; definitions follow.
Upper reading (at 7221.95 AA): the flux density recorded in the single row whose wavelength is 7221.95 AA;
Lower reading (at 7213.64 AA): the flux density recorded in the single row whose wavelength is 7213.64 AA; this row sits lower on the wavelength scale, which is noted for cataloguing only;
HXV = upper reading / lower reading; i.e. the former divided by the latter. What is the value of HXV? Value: 1.11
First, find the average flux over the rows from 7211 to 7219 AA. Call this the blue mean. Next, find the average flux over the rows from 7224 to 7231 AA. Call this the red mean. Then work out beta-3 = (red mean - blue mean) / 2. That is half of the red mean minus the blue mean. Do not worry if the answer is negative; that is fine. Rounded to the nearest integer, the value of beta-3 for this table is 5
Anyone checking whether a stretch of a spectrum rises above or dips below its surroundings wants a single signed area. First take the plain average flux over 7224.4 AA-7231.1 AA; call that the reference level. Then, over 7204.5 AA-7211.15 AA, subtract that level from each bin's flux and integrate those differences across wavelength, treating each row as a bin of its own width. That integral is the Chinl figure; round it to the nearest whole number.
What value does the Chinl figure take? -119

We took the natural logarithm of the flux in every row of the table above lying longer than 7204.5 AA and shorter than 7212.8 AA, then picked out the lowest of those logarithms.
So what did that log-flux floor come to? 5.33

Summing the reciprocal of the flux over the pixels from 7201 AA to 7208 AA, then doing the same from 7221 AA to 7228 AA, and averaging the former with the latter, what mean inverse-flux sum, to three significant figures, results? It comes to 0.0183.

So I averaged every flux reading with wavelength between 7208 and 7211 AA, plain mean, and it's 235.5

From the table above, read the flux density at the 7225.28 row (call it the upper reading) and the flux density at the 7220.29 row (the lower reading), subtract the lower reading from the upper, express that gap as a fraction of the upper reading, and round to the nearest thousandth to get 0.066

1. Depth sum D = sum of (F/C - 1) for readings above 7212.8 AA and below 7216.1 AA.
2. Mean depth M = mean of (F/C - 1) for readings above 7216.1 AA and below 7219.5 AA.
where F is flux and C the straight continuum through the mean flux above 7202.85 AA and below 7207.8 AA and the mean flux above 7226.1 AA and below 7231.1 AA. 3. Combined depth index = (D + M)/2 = -0.04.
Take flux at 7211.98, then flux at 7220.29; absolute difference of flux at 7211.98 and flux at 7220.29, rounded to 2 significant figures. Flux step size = 24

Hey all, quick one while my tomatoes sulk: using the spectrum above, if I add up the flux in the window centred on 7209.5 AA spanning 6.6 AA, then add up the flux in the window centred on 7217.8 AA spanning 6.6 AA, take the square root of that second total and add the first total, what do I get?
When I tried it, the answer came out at 969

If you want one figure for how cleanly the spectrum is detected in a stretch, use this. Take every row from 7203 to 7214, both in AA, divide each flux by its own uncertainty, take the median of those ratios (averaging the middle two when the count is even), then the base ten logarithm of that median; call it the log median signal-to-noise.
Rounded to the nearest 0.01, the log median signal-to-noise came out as 1.12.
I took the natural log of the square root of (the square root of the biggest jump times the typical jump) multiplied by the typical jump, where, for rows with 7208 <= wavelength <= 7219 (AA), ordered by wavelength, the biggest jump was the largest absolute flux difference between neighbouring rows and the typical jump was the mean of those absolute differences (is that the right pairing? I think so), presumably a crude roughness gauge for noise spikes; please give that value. 3.3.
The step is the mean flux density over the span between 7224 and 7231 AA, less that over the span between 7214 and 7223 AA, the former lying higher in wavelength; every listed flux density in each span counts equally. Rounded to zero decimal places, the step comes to 12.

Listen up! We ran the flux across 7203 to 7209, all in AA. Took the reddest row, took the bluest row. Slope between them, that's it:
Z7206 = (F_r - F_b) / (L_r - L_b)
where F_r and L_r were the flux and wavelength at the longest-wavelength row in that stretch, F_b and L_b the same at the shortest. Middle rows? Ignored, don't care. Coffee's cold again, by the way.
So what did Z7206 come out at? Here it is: 3.8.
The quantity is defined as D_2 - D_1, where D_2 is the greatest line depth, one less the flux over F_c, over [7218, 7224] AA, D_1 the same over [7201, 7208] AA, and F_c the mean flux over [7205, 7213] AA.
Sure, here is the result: -0.083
